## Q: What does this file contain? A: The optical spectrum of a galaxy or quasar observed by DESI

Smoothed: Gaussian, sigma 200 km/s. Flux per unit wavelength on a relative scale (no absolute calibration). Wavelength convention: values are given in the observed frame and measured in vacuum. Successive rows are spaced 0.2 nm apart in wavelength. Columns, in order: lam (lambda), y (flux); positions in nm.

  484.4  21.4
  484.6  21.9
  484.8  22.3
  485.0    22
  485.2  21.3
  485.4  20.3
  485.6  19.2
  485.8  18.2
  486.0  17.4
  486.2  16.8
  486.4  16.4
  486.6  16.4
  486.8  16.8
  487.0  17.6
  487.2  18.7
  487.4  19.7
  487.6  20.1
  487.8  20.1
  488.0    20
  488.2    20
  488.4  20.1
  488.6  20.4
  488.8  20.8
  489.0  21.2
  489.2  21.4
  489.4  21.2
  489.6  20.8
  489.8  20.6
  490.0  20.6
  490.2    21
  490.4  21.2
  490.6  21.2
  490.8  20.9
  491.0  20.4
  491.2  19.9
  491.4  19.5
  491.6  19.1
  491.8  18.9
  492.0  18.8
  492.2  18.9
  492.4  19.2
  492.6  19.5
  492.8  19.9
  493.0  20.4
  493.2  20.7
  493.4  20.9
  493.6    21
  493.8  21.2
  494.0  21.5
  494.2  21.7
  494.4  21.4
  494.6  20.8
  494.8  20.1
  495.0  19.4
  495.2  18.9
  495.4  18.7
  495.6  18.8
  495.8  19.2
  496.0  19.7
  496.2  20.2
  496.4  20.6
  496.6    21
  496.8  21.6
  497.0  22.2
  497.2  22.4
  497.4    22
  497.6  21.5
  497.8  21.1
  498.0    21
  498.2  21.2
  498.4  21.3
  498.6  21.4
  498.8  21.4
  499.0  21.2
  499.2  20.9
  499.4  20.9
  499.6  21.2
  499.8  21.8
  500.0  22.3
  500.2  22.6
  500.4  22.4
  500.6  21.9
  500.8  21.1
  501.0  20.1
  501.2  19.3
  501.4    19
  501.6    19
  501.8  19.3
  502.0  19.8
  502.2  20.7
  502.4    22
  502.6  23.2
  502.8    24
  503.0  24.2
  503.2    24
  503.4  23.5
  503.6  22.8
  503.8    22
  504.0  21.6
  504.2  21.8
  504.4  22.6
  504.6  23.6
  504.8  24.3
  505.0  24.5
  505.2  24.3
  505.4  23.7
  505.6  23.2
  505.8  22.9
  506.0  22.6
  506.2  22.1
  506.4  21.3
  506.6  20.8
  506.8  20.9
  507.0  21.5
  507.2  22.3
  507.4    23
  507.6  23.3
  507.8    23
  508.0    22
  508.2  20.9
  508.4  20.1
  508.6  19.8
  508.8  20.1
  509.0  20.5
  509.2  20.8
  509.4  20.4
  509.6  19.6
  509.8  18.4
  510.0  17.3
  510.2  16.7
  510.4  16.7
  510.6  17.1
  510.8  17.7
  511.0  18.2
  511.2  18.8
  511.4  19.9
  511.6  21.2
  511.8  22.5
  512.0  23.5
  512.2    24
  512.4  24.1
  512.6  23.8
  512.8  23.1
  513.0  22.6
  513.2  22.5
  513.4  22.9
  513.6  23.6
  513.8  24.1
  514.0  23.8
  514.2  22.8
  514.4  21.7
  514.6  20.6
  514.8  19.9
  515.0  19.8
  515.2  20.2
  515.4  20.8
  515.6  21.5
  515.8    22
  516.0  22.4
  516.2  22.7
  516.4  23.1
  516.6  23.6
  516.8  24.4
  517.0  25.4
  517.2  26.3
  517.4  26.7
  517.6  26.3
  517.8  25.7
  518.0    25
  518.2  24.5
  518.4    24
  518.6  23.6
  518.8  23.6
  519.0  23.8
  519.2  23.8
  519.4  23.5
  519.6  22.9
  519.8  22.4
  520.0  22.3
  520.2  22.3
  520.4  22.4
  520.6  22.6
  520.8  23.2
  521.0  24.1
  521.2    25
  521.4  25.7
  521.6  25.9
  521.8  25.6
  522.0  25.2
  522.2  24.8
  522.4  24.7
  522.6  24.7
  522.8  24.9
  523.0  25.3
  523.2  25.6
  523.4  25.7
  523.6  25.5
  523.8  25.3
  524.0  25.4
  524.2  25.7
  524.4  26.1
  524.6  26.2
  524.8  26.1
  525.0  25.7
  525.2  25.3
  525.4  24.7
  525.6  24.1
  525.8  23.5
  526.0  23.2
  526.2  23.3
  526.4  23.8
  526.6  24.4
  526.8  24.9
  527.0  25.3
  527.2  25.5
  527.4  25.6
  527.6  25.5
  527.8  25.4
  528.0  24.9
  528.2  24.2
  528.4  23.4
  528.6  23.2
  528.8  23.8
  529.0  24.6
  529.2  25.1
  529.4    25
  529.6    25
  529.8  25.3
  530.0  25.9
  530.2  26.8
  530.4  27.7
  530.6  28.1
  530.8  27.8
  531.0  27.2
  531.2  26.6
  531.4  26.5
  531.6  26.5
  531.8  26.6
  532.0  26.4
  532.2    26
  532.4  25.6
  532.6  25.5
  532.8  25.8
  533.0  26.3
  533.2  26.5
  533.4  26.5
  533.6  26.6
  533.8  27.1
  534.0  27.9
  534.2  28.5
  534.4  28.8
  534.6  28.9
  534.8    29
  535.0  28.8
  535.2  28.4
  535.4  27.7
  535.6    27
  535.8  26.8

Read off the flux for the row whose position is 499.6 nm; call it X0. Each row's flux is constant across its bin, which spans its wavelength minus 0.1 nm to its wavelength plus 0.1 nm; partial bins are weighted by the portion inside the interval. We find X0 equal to 21.2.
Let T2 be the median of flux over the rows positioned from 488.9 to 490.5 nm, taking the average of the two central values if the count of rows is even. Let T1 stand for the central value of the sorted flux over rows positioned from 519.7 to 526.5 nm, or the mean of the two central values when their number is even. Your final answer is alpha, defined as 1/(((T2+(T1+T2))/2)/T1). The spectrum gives 0.743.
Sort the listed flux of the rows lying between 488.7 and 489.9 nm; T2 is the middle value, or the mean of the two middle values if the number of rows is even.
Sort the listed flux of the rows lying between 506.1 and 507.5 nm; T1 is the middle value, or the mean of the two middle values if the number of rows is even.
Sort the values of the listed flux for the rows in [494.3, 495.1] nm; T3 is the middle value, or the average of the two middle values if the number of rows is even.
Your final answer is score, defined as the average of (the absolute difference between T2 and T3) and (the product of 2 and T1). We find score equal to 21.8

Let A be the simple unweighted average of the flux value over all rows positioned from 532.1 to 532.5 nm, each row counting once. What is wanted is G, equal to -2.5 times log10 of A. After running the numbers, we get -3.53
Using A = 26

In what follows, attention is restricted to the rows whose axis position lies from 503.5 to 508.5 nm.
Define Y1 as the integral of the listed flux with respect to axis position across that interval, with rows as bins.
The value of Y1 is 112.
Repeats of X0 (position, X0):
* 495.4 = 18.7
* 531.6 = 26.5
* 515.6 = 21.5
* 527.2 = 25.5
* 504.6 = 23.6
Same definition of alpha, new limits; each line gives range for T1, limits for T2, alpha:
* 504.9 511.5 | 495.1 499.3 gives 0.660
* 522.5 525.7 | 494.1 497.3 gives 0.768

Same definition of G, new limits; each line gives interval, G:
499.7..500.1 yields -3.36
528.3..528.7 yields -3.42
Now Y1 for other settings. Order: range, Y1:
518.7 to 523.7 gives 121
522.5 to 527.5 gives 125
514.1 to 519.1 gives 116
